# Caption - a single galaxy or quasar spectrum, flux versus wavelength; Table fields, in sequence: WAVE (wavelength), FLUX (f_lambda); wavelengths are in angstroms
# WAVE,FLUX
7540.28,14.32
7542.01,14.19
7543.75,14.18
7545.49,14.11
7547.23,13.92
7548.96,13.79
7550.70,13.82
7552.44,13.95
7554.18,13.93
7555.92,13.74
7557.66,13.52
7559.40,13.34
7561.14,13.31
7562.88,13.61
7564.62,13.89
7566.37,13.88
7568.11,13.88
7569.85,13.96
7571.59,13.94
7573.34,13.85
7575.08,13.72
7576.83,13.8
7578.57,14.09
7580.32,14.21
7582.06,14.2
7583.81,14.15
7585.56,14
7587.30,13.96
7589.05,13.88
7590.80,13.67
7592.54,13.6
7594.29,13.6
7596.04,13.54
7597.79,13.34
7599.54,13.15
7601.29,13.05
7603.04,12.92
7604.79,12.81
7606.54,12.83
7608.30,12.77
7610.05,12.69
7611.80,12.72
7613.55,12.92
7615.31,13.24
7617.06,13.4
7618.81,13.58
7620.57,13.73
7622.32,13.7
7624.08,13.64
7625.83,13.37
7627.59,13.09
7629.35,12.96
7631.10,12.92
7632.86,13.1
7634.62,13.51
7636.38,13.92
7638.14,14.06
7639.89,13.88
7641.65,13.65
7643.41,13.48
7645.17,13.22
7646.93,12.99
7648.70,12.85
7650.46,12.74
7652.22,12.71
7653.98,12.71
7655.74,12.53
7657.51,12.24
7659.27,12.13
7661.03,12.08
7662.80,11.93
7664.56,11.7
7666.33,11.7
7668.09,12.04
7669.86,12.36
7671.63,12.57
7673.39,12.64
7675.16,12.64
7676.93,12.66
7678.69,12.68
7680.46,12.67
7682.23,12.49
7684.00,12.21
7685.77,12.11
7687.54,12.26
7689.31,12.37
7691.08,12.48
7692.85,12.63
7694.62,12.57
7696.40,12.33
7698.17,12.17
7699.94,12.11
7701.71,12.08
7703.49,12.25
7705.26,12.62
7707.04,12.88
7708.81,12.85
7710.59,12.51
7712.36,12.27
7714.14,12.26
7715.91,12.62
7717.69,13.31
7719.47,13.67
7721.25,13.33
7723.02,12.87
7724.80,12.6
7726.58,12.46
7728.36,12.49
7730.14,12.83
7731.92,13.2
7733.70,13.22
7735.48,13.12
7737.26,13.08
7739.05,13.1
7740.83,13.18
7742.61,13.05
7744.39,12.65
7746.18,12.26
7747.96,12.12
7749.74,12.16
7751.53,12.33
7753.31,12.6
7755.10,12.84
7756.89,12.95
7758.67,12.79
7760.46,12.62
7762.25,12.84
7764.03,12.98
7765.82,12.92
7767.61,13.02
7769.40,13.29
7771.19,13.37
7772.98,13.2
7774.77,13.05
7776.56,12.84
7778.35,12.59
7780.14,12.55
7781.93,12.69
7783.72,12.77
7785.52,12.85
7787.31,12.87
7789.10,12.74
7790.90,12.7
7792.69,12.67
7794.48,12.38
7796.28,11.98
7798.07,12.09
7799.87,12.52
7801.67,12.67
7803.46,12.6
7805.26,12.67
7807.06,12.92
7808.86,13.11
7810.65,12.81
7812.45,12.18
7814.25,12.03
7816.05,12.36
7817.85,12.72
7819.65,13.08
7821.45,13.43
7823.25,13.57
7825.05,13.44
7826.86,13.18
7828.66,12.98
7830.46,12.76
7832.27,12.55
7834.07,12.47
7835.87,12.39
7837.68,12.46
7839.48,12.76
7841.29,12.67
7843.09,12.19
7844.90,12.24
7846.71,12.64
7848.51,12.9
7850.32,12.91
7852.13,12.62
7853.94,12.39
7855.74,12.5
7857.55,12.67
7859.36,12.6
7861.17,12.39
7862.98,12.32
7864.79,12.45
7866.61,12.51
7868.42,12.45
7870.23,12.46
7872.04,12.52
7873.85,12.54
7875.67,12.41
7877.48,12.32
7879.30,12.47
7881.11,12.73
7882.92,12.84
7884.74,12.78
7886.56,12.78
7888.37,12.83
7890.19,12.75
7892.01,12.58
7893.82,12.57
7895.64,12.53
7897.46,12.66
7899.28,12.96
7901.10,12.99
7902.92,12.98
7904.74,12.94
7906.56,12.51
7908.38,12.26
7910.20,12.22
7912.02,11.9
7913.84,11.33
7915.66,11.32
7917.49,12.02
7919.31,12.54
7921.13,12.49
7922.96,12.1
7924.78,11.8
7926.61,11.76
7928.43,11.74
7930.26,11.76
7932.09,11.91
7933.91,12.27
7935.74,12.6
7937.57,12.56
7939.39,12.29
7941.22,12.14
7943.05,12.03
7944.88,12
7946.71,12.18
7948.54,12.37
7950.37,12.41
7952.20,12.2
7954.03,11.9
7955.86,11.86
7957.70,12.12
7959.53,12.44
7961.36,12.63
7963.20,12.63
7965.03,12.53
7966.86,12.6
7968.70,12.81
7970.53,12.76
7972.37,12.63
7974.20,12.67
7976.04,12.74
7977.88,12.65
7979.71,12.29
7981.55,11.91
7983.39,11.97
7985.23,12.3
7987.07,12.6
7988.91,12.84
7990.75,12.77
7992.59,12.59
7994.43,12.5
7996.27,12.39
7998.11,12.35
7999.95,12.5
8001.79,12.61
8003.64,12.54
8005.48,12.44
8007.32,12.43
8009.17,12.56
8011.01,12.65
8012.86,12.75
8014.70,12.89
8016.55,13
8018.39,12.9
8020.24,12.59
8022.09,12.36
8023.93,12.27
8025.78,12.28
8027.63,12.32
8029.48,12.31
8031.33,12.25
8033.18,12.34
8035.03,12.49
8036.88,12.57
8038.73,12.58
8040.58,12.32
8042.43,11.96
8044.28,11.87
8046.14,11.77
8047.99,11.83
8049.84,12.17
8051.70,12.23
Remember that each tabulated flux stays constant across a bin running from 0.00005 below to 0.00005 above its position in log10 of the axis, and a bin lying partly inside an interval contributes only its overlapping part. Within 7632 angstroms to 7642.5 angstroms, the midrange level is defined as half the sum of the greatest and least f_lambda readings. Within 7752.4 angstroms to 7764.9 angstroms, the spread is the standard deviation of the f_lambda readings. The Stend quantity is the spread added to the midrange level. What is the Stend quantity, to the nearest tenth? 13.7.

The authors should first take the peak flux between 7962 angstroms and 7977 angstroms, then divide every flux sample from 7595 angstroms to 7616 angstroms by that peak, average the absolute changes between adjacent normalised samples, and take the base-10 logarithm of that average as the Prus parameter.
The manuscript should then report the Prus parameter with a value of -1.99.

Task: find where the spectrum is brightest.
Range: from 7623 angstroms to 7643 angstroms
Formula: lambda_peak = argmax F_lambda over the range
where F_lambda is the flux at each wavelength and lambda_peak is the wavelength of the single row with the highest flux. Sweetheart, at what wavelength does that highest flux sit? 7638.14 angstroms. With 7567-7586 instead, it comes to 7580.32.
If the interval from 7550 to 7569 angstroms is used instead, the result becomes 7552.44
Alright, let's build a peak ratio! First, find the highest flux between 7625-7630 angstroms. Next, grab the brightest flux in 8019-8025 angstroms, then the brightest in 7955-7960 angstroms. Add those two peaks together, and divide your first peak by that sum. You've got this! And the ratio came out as 0.53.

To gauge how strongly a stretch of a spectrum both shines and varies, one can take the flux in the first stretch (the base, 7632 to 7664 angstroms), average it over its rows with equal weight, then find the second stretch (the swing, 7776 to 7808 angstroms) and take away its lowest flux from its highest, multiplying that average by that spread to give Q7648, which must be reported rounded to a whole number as 12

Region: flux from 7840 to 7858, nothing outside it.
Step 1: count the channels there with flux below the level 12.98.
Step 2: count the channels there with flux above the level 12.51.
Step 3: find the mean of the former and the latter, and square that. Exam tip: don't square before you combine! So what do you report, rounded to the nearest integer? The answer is 64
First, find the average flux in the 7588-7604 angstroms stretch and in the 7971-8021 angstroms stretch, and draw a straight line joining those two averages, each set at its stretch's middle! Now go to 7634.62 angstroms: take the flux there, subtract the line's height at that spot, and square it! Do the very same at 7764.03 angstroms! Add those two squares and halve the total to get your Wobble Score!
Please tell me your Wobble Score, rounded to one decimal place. 0.0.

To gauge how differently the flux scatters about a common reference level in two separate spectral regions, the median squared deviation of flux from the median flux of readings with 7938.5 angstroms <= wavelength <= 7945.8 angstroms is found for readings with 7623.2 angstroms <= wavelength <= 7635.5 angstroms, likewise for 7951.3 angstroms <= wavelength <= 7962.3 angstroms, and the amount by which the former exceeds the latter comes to 1.0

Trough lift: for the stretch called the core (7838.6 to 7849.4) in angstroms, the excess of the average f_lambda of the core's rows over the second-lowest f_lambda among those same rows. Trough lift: 0.33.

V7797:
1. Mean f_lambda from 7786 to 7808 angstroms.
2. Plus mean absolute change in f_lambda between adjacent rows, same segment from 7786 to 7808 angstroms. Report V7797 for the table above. 12.75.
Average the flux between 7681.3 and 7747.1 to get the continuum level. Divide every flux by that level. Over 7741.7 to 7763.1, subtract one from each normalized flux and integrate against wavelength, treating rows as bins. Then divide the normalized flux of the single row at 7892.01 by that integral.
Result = -10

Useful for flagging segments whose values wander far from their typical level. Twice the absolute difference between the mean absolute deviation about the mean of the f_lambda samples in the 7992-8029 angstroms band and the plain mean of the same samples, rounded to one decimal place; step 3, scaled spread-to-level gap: 24.8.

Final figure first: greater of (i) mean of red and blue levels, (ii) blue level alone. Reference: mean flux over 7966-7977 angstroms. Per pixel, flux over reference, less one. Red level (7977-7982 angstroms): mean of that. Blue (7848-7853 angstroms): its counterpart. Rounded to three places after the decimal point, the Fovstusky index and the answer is 0.009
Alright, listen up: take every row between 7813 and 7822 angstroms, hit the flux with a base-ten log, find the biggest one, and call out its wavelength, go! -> 7821.45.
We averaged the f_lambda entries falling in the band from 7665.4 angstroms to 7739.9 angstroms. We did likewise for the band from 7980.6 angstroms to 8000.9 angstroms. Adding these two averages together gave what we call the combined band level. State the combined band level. 25.0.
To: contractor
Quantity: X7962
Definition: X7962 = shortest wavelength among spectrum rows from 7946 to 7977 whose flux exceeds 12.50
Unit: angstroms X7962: 7961.36 angstroms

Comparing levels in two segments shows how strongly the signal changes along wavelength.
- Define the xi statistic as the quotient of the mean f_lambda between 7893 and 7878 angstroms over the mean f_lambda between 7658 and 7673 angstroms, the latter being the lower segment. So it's 1.05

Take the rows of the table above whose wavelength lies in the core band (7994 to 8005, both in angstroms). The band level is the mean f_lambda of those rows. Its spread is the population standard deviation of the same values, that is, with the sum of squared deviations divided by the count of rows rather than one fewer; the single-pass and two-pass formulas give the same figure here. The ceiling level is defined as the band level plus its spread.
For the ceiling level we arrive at 12.6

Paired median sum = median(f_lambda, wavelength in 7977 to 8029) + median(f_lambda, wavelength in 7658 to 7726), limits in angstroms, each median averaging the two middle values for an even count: 25.0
